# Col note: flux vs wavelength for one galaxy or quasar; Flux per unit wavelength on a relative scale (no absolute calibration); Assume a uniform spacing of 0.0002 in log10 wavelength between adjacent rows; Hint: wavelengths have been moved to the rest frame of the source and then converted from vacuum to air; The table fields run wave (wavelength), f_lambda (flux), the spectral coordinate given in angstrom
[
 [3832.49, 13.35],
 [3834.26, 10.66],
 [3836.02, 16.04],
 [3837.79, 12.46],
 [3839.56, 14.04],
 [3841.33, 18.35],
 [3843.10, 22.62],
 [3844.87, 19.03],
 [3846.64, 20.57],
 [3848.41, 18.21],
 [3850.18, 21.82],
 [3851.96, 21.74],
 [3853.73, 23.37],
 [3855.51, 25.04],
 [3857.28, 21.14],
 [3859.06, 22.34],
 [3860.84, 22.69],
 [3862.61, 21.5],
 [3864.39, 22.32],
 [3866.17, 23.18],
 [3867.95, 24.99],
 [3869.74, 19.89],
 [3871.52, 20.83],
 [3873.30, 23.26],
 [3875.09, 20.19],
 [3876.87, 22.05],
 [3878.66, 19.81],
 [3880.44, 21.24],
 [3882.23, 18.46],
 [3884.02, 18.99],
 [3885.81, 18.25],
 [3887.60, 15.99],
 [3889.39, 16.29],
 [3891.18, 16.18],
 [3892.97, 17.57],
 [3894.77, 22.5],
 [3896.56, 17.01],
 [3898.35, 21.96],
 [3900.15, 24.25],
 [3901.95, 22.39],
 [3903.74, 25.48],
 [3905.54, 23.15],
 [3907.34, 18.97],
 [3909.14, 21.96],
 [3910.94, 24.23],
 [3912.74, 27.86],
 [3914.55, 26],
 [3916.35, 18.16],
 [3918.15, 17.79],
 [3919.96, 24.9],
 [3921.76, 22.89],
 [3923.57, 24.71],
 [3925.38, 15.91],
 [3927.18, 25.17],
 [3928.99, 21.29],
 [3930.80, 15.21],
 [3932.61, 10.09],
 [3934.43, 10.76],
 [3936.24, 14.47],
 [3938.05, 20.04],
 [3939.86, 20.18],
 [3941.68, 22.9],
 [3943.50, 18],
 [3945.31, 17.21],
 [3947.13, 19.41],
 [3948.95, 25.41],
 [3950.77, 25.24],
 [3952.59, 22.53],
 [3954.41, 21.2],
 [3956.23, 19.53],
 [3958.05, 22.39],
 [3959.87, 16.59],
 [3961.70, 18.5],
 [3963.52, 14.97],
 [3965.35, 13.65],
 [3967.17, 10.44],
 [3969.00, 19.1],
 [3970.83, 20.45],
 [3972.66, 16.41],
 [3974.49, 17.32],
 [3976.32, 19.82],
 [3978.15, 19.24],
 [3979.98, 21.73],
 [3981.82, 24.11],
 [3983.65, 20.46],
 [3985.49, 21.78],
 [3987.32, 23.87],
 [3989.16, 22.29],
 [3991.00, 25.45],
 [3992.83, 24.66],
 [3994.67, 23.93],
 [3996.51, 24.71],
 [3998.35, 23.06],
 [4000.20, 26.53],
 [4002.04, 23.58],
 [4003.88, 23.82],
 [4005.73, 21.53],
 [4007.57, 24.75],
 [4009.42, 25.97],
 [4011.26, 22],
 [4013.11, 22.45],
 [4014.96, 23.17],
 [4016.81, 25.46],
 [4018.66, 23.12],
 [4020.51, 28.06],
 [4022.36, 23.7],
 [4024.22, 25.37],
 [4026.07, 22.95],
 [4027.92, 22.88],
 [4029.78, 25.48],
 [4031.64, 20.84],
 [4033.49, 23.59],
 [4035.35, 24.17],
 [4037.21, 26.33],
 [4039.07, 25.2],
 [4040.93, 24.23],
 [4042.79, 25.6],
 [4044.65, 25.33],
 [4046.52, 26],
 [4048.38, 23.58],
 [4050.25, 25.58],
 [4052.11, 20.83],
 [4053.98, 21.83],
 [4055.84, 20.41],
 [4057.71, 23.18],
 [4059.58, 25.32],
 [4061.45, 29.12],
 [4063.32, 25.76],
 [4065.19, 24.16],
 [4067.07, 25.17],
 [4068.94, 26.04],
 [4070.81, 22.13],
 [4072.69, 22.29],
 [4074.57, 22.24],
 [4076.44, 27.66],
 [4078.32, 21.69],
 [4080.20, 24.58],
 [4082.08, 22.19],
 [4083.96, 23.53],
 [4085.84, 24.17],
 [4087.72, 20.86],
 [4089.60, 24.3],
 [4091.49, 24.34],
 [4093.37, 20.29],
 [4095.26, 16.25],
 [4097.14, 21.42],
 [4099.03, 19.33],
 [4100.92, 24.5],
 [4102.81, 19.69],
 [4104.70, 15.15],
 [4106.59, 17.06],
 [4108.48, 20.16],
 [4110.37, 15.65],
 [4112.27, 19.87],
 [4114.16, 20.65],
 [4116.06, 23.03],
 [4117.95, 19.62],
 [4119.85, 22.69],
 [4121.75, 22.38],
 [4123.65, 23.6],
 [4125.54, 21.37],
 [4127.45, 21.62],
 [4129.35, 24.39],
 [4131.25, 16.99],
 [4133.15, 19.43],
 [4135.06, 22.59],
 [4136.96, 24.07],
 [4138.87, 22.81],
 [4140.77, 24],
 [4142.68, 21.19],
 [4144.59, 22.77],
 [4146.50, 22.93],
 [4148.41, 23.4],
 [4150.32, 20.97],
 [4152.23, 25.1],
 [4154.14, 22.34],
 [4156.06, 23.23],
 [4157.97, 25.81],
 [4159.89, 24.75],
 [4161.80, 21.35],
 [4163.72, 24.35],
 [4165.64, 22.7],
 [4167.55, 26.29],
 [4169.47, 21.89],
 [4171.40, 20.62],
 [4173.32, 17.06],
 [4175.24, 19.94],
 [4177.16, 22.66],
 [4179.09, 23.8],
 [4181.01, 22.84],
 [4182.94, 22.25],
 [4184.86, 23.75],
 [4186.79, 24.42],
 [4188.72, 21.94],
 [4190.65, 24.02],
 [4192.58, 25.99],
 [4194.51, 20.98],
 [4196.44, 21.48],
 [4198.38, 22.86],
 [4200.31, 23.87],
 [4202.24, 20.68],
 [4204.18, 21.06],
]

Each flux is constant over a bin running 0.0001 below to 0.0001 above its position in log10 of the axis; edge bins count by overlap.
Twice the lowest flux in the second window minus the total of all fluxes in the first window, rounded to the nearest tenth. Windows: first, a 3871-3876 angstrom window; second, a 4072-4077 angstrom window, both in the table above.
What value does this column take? -19.8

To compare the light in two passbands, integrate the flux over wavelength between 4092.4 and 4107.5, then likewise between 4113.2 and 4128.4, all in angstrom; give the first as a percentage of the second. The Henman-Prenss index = 87.4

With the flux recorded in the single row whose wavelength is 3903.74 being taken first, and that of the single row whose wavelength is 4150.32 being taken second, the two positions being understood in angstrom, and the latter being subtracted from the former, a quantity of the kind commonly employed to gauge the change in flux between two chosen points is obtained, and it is 4.5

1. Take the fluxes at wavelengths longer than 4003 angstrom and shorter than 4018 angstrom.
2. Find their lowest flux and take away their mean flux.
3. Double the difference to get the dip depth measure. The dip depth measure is -4.2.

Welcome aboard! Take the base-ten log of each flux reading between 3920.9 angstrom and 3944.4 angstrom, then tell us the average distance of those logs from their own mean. 0.105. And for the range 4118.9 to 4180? 0.031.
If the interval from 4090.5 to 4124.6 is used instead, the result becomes 0.049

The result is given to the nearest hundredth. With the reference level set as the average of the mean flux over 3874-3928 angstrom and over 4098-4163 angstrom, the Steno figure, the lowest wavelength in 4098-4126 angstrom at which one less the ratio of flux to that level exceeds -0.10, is 4099.03 angstrom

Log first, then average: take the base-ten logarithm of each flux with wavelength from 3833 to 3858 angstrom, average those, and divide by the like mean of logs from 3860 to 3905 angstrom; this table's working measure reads 0.96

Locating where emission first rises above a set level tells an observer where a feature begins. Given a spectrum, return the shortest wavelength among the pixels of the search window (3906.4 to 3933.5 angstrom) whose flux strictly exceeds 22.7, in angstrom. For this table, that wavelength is 3910.94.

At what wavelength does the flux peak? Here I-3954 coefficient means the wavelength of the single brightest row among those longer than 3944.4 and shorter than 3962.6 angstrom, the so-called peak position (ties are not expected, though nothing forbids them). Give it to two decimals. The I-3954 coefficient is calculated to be 3948.95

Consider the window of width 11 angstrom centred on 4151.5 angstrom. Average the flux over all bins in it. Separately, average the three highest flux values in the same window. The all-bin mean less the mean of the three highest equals -0.9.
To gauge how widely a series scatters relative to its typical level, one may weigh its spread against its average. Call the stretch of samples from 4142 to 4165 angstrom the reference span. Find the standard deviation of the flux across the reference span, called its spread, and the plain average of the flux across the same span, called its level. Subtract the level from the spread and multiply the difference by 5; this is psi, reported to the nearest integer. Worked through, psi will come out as -108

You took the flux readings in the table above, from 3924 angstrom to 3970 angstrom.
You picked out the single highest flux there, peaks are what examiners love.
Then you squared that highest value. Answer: 646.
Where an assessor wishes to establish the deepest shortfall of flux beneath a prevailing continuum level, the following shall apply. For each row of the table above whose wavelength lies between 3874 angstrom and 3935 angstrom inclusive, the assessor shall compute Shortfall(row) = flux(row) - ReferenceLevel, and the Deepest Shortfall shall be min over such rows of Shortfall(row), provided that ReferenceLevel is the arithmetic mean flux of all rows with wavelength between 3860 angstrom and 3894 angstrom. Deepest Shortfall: -10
